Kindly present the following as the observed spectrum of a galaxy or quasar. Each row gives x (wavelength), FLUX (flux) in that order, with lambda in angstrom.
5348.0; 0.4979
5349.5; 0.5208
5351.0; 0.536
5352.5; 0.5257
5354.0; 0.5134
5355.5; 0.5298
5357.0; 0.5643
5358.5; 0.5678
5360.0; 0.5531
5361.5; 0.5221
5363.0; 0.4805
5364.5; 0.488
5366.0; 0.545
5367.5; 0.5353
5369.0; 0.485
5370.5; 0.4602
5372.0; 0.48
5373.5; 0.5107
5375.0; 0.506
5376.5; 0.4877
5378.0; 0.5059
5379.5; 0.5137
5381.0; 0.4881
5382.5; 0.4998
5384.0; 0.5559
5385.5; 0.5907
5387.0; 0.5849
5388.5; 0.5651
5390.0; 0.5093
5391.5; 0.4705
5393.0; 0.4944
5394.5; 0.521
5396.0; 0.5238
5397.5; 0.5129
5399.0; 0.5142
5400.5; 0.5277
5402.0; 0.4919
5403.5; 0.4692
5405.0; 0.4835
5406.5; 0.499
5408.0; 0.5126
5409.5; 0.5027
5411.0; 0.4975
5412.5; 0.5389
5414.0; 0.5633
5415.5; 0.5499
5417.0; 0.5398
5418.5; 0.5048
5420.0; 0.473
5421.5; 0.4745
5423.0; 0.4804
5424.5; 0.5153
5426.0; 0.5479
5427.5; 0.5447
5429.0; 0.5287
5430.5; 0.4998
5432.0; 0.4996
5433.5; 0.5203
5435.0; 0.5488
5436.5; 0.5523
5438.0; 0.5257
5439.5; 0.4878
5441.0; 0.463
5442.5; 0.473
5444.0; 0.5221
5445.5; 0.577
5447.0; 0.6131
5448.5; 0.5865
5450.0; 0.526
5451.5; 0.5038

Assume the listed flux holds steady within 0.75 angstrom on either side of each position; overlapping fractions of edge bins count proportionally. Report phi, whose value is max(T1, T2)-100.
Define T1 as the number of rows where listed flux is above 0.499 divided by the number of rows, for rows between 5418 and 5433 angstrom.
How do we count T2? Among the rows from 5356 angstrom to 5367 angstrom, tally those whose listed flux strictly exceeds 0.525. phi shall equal -96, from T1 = 0.70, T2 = 4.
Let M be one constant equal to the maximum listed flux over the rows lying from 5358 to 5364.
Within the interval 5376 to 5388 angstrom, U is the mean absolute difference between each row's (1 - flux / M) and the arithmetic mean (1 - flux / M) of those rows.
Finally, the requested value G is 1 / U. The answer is 16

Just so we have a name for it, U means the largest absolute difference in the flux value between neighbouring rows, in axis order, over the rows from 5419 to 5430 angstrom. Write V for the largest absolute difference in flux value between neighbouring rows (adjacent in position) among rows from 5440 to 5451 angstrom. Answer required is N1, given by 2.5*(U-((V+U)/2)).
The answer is -0.03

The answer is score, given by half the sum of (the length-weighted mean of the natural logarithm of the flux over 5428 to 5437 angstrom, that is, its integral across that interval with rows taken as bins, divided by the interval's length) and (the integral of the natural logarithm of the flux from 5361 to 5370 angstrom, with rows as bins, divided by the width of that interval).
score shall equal -0.663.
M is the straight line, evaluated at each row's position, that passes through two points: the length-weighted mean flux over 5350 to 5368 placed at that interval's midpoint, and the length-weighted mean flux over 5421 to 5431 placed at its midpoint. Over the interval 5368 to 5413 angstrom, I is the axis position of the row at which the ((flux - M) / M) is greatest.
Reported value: 5385.5 angstrom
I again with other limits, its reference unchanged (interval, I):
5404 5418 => 5414.0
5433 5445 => 5436.5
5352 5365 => 5358.5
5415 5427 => 5426.0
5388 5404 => 5388.5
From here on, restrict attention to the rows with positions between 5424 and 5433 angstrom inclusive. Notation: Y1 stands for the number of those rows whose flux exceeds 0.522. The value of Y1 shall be 3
